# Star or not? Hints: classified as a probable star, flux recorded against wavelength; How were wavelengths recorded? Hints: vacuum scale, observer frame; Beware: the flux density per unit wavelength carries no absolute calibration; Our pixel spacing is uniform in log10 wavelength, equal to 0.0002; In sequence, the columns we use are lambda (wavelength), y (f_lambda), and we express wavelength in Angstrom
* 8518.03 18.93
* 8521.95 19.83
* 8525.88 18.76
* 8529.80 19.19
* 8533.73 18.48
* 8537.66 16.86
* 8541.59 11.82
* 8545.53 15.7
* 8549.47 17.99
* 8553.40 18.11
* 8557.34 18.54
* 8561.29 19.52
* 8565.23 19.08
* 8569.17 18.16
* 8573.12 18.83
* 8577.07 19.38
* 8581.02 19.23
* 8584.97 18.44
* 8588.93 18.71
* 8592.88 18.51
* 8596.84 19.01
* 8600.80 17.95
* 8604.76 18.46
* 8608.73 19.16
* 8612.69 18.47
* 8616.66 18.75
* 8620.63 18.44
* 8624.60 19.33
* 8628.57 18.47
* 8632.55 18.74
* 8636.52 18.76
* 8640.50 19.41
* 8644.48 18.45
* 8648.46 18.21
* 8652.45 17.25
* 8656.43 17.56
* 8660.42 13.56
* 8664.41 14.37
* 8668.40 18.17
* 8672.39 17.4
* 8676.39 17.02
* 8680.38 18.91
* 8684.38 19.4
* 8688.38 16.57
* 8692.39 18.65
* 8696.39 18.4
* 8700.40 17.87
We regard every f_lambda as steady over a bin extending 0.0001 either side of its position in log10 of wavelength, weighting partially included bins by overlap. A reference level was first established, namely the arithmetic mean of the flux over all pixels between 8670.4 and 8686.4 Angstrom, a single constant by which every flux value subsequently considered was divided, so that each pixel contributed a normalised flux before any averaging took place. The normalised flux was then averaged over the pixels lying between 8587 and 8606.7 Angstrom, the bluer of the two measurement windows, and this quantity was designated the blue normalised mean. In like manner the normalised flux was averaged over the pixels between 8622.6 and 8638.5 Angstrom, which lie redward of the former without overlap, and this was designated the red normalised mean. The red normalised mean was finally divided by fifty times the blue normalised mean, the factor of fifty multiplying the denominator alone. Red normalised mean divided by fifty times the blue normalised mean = 0.0203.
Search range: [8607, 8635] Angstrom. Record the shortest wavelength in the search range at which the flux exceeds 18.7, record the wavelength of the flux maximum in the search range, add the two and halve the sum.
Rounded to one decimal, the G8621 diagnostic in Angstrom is 8616.7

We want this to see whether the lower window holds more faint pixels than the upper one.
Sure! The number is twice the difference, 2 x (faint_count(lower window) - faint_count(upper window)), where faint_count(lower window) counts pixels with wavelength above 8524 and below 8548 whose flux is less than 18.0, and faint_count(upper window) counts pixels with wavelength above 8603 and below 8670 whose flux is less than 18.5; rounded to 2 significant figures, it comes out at -16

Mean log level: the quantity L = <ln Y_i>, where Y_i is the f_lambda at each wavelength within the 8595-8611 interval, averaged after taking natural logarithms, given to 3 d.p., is 2.925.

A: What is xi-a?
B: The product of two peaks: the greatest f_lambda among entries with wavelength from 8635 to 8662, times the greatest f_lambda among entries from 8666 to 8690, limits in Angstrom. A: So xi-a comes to 377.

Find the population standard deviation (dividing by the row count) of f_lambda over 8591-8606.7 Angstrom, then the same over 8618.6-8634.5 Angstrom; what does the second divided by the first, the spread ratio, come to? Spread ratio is 1.0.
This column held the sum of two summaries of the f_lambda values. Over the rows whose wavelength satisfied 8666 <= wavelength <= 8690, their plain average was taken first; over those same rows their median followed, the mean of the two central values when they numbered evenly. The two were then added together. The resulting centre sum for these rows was 35.7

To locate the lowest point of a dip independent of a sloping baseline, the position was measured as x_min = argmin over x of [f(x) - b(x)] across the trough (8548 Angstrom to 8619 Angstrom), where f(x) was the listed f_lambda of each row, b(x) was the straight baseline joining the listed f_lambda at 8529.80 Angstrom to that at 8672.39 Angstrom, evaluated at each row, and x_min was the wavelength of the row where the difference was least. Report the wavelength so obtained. 8549.47 Angstrom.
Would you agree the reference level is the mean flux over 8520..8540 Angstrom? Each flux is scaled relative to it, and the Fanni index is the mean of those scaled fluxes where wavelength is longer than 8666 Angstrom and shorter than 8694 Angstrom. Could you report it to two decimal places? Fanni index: 0.97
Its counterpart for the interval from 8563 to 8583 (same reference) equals 1.02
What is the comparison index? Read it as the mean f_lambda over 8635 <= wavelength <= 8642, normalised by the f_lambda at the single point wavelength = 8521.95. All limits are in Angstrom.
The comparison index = 0.96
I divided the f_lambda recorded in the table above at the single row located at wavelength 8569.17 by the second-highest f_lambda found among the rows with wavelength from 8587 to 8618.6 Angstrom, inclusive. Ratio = 0.96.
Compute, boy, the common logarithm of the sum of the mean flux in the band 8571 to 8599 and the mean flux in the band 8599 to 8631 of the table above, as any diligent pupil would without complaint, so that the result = 1.57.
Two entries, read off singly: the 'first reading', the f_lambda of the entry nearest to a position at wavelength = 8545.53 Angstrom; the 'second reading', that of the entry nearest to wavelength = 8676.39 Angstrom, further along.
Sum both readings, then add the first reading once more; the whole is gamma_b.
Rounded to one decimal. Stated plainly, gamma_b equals 48.4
